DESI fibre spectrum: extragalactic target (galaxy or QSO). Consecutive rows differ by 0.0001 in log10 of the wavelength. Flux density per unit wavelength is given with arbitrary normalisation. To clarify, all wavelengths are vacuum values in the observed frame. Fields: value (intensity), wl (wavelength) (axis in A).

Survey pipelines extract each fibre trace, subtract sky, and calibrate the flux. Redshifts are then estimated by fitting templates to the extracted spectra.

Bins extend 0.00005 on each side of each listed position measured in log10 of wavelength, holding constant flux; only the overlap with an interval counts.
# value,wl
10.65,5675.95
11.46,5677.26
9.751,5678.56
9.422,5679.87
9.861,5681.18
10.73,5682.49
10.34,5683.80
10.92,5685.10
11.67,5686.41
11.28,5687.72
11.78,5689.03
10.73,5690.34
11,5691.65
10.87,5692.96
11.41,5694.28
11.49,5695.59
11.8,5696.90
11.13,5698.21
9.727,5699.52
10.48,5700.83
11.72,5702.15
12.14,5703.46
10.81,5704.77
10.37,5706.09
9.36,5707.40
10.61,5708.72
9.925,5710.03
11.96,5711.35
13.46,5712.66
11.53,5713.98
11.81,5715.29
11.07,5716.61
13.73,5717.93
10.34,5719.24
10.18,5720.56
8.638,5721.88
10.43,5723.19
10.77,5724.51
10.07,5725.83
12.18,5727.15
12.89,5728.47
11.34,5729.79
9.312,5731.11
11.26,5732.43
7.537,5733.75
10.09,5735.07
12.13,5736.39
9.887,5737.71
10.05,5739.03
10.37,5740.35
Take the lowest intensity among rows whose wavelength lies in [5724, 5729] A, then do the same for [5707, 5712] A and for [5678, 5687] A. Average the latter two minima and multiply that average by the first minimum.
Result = 95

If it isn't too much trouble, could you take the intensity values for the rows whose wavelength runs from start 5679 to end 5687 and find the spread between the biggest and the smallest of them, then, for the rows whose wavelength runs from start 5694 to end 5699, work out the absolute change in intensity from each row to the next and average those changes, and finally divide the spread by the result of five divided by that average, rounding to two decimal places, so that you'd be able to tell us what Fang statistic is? 0.16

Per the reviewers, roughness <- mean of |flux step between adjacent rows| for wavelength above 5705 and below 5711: 0.98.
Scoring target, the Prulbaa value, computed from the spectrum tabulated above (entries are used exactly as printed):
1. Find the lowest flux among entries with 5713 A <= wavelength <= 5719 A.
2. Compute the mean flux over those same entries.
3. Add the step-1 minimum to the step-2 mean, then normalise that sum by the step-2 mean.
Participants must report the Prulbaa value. 1.92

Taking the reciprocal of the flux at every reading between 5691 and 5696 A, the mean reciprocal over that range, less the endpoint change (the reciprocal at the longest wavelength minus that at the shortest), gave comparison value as 0.093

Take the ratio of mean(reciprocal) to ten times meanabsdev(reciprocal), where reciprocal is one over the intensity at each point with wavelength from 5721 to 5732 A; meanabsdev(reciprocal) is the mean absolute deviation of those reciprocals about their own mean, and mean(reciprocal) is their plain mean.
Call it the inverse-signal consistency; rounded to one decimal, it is 1.0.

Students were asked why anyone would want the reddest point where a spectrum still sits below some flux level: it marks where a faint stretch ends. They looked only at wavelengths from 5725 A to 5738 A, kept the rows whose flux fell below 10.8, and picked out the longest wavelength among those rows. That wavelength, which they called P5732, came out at 5737.71 A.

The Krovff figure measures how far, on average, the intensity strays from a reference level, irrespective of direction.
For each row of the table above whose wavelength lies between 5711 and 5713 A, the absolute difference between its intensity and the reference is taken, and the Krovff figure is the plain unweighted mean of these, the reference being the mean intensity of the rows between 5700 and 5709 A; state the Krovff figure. 1.9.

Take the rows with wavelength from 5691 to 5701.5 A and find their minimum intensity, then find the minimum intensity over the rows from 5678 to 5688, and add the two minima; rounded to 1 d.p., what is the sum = 19.1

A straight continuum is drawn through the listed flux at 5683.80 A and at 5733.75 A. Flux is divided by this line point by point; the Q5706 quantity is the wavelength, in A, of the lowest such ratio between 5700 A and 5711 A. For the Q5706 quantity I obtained 5707.40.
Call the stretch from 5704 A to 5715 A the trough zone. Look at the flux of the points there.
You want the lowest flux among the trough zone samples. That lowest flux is 9.36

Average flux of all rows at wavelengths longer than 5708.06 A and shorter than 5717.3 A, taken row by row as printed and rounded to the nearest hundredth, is 11.48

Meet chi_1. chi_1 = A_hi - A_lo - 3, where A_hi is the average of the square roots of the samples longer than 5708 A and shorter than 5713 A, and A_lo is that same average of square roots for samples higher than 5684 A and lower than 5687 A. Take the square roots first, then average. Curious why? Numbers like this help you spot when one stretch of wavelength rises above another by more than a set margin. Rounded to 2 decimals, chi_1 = -2.98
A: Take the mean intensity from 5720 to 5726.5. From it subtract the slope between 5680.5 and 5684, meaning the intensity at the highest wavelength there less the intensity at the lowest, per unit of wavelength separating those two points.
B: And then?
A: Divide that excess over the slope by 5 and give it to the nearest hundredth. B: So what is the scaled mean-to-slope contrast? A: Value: 1.97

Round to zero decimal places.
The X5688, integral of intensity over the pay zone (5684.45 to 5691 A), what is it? 74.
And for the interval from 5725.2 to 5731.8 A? 74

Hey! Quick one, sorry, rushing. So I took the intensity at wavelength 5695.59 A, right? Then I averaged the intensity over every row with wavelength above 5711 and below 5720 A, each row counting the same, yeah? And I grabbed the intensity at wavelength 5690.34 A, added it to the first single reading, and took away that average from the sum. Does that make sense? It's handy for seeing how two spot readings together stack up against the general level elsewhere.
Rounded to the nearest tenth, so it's 10.2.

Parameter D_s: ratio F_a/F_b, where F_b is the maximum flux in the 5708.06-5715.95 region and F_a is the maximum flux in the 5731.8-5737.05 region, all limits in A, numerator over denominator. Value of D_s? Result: 0.90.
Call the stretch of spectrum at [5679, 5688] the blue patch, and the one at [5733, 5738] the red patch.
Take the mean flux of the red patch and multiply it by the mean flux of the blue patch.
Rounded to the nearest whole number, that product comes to 105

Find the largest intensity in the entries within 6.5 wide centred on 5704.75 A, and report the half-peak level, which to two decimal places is 6.07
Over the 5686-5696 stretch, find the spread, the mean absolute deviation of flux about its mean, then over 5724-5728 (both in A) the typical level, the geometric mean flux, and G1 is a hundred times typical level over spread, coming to 3550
